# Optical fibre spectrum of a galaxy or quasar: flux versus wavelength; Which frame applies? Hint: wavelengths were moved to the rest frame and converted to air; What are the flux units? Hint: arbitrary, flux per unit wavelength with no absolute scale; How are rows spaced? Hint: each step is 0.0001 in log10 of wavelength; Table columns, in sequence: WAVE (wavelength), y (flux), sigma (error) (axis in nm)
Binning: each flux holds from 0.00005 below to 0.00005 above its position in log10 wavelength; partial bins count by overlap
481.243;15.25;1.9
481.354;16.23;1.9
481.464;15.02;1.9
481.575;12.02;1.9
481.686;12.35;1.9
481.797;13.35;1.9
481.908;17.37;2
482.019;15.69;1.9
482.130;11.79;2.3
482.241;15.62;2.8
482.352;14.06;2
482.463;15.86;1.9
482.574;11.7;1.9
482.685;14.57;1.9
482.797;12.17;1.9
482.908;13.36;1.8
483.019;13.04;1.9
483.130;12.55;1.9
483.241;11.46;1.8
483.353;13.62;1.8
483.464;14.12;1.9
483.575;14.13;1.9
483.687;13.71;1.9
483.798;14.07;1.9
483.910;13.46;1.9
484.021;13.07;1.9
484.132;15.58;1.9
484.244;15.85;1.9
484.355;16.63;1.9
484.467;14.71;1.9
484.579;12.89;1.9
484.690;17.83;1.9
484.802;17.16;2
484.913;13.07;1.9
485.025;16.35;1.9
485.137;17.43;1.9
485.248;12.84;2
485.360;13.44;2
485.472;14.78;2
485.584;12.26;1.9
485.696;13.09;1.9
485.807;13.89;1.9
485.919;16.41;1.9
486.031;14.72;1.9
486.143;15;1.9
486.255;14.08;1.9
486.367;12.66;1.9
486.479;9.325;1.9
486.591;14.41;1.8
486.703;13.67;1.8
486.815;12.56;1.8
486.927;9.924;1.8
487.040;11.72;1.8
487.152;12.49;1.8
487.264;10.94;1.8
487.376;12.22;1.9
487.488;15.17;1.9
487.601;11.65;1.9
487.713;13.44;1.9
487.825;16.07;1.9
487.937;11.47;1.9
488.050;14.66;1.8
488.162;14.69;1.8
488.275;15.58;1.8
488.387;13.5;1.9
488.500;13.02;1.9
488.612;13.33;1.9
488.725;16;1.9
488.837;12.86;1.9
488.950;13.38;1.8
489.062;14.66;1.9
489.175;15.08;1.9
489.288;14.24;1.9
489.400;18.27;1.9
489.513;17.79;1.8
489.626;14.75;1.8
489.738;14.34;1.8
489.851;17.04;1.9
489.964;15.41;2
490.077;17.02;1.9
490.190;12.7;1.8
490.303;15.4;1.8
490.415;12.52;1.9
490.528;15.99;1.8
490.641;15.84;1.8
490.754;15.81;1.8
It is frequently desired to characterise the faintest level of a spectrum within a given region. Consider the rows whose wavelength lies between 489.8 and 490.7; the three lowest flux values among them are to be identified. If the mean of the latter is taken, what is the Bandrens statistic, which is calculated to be 13.5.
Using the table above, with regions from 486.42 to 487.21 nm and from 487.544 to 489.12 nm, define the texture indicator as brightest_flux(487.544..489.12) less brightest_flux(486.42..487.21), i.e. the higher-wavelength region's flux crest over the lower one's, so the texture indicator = 1.7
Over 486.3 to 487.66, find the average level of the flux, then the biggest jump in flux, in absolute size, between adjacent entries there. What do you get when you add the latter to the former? 17.3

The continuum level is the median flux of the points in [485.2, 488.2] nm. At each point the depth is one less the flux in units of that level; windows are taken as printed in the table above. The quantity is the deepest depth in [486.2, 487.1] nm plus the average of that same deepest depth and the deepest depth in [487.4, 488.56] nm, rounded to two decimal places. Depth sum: 0.53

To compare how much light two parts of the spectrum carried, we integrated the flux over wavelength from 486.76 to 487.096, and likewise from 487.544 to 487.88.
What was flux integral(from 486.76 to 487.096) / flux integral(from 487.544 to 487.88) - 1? -0.170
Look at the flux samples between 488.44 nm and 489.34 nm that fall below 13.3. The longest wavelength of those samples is 488.837 nm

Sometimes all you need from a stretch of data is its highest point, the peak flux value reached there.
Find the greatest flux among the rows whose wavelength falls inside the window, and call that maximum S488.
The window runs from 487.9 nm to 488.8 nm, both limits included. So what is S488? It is 16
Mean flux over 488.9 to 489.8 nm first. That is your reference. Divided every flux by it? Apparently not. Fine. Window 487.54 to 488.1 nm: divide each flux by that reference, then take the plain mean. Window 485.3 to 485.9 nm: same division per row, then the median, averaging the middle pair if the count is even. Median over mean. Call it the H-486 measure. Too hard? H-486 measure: 0.999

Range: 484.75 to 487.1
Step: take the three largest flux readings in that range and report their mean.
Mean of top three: 17.0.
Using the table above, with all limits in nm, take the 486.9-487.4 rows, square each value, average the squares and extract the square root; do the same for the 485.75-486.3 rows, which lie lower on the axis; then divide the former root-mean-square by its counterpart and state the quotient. 0.77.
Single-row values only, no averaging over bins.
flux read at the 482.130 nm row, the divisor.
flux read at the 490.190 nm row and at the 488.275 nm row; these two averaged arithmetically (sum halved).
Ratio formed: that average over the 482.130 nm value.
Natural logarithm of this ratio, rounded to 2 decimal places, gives 0.18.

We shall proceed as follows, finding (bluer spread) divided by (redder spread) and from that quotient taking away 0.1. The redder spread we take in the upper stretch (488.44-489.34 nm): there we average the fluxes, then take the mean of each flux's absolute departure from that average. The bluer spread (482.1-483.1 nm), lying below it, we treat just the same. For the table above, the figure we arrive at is 1.3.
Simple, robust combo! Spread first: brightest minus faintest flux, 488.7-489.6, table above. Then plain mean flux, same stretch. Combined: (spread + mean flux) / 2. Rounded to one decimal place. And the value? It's 10.3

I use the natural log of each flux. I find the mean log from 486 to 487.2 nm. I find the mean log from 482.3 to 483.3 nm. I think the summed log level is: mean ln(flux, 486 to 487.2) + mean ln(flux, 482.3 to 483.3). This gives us 5.11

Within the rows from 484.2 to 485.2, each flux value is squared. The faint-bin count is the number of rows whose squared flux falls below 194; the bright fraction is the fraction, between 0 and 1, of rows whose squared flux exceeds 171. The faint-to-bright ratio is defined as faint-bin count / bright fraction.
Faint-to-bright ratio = 2.6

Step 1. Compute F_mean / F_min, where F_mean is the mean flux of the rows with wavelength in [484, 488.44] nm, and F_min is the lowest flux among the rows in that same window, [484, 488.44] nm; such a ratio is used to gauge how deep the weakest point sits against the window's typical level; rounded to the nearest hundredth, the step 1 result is 1.49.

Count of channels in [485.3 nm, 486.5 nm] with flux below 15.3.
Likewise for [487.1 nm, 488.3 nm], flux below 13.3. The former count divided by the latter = 2.00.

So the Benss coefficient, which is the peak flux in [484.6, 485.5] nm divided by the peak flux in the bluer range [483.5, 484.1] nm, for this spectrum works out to 1.26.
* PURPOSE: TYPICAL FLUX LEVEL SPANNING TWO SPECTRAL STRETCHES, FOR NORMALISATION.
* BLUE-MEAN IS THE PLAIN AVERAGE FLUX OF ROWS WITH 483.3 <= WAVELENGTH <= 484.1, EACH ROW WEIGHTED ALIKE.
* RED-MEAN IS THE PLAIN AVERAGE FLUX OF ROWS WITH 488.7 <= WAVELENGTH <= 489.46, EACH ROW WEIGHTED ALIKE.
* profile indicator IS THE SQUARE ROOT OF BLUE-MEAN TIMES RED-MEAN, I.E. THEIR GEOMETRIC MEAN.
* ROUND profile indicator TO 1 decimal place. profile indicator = 14.3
